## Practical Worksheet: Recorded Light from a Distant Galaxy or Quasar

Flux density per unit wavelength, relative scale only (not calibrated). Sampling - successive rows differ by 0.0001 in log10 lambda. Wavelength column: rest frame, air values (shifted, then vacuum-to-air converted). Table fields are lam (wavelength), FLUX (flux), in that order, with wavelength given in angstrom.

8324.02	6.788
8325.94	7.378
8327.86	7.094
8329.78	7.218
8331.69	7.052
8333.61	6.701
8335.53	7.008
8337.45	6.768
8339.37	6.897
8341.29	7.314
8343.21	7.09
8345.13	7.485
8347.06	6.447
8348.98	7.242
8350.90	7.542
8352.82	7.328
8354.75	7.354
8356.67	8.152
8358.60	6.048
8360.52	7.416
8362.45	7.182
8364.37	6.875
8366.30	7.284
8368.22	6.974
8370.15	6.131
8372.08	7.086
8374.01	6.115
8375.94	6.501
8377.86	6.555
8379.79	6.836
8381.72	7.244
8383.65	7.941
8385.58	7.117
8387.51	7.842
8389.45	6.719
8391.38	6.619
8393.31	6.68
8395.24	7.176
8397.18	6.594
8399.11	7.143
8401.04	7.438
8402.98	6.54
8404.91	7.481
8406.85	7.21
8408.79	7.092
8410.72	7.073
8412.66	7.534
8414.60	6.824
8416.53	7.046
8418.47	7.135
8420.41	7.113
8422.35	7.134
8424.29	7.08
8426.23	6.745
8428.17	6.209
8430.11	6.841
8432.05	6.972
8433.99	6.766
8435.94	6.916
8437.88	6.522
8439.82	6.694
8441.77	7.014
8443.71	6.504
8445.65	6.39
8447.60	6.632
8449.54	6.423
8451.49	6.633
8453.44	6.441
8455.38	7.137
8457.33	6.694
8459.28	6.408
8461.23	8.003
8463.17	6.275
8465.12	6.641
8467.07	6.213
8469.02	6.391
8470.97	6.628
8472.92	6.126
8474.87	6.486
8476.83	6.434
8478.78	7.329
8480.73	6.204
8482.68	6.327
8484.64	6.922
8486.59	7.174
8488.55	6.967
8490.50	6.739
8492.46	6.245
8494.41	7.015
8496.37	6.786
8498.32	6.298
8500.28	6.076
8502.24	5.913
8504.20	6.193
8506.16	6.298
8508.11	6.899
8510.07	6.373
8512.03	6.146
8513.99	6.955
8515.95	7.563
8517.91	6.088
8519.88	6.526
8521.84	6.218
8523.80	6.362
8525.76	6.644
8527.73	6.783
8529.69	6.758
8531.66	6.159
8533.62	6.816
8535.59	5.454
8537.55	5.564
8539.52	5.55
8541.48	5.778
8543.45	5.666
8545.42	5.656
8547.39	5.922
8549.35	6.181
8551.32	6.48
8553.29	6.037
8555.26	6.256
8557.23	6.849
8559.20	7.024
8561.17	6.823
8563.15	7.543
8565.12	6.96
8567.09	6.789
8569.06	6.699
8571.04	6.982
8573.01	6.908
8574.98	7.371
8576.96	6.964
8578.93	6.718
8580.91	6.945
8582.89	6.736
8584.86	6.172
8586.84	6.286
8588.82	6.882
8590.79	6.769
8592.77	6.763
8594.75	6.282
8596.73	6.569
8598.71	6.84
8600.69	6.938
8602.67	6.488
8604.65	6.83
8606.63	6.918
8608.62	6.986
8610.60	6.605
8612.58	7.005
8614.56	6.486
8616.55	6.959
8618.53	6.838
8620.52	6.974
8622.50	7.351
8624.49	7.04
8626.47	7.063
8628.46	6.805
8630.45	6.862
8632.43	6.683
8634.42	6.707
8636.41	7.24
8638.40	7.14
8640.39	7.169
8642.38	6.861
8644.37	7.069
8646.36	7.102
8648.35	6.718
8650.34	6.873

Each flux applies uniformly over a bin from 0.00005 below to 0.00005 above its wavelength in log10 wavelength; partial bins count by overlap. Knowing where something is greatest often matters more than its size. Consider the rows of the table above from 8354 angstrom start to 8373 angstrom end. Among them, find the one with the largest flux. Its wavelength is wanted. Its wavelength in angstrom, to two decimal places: 8356.67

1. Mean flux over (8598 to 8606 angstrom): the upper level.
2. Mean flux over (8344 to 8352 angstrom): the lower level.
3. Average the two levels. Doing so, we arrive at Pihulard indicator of 6.98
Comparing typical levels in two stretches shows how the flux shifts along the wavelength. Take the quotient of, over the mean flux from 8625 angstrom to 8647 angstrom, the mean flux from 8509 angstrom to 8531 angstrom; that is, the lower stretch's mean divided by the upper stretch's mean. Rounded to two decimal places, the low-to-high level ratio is 0.94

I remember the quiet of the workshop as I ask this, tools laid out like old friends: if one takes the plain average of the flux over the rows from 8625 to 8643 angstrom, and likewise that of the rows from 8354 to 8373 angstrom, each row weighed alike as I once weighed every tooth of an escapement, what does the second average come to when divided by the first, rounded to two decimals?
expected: 1.01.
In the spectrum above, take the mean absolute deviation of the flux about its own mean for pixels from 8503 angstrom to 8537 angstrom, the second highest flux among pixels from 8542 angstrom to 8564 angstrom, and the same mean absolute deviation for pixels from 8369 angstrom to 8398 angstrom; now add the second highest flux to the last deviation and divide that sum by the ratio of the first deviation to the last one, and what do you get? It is 8.6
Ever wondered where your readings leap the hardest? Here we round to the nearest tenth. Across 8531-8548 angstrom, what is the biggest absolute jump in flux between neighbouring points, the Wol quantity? 1.4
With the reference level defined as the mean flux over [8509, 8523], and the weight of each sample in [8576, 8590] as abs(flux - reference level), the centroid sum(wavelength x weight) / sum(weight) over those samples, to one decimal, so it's 8582.8 angstrom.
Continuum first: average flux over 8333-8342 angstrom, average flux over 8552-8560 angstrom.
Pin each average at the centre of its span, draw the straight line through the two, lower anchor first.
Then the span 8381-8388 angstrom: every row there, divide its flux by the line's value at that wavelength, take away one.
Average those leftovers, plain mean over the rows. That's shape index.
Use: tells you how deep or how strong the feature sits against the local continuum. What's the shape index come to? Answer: 0.10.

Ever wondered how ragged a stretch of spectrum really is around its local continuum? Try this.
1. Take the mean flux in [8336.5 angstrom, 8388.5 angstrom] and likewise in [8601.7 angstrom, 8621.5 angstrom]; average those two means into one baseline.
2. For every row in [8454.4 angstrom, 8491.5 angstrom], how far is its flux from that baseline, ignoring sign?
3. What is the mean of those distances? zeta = 0.45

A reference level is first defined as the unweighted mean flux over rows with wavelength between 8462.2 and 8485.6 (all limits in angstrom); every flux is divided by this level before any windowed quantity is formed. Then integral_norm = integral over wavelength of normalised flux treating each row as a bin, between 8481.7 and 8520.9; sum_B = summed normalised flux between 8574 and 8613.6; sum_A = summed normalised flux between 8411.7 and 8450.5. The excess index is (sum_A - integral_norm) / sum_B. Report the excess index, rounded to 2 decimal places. -0.90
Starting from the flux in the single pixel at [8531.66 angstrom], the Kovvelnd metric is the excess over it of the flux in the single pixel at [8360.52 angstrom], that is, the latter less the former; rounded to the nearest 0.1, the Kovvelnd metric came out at 1.3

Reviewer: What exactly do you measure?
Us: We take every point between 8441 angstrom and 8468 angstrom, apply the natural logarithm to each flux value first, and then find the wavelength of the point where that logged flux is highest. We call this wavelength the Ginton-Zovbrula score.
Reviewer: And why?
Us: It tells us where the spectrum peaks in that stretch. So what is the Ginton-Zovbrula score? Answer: 8461.23 angstrom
